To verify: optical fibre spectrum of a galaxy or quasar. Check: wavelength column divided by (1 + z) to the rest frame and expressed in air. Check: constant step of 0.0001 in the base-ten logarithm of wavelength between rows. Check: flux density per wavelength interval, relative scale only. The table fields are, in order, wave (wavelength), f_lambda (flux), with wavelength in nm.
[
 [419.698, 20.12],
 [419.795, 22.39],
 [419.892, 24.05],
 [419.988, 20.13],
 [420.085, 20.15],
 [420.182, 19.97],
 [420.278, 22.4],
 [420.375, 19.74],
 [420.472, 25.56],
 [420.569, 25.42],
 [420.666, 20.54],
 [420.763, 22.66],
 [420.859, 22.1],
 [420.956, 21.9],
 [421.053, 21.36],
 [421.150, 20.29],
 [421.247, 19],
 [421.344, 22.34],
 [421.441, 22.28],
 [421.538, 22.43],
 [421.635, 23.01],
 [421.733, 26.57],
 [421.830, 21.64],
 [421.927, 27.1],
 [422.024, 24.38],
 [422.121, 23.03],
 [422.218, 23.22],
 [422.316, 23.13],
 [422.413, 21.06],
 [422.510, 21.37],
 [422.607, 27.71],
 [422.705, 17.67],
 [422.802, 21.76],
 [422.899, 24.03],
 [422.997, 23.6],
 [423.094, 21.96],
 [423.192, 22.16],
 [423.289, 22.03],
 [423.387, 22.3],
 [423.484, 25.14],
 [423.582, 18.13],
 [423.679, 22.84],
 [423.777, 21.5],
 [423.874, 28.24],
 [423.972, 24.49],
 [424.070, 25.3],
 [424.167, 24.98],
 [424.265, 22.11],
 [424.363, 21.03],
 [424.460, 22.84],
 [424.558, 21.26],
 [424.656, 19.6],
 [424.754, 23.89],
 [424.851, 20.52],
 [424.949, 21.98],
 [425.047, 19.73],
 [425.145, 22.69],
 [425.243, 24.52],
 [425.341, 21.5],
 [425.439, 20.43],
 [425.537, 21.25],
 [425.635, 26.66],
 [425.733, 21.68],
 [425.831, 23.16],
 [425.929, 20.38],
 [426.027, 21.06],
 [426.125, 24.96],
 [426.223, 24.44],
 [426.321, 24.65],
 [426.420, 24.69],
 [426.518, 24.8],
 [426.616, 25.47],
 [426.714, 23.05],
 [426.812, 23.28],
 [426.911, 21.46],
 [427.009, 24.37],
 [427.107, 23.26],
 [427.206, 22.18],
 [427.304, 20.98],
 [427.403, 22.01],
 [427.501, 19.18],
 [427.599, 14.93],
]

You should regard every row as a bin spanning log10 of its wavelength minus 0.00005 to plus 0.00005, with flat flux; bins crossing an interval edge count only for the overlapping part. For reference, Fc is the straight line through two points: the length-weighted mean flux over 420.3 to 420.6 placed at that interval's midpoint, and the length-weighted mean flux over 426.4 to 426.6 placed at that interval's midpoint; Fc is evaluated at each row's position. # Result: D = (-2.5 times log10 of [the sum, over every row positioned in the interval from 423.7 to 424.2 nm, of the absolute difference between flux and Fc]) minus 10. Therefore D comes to -12.3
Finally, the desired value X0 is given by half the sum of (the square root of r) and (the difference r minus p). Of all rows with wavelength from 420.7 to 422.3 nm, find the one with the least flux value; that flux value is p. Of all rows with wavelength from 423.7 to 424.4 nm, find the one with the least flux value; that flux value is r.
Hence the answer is 3.3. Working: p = 19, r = 21.03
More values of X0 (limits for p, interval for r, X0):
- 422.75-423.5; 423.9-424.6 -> 1.9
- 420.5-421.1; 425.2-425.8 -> 2.2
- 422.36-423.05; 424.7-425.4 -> 3.3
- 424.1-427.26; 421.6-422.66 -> 3.0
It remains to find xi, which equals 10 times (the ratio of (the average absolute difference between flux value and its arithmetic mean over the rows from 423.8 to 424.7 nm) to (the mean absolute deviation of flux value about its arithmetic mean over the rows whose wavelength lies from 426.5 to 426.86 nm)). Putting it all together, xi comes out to 22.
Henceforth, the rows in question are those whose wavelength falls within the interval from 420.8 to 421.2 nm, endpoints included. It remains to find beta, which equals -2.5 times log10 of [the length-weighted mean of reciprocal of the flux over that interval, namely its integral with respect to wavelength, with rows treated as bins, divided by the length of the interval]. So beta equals 3.32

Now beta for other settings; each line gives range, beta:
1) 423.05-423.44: 3.36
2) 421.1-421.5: 3.30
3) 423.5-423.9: 3.36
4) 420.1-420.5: 3.32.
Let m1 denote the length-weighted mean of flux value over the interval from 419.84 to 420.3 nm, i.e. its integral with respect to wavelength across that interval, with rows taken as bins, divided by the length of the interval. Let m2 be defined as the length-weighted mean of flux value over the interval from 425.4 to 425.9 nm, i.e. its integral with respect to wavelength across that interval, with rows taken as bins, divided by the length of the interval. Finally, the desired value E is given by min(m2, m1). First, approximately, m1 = 21.3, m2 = 22.59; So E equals 21.3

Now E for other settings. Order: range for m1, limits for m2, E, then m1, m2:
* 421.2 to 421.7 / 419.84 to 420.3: 21.3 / 21.9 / 21.31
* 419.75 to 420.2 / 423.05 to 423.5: 21.4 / 21.4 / 22.54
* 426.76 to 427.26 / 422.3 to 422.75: 22.2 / 22.9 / 22.16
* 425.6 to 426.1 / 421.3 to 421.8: 22.6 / 22.6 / 23.24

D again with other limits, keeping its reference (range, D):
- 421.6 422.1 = -12.5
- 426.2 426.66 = -10.4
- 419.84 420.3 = -12.6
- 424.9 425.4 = -12.7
